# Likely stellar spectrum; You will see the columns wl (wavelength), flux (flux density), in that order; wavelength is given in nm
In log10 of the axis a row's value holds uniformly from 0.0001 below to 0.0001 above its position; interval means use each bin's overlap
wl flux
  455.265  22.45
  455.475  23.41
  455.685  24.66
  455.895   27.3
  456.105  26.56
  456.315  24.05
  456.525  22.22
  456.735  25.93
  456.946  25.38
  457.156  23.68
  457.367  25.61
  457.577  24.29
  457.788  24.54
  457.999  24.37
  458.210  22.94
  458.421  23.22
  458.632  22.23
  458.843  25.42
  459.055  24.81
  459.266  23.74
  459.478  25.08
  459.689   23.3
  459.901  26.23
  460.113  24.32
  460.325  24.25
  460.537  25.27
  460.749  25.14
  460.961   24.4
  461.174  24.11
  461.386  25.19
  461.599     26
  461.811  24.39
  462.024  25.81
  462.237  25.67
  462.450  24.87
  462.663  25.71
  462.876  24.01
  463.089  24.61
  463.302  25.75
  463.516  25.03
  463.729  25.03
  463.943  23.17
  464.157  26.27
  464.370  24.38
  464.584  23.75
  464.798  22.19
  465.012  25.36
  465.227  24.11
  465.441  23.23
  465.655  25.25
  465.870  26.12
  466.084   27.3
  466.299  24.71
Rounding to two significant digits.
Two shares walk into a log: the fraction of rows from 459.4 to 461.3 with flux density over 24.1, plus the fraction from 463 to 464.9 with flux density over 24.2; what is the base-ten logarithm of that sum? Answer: 0.19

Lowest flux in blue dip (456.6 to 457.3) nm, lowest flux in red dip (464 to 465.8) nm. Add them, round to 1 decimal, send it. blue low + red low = 45.9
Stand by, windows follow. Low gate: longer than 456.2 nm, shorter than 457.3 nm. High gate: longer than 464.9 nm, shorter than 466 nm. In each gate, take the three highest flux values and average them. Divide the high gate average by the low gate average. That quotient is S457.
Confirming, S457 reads 1.02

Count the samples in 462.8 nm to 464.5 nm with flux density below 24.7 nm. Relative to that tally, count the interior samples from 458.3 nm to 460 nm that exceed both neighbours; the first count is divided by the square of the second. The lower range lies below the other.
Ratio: 1.0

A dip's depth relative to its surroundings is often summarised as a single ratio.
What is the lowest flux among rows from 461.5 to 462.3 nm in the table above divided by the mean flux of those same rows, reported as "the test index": 0.958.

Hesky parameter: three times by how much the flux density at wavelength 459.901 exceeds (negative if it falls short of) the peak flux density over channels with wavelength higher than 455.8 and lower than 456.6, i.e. -3.2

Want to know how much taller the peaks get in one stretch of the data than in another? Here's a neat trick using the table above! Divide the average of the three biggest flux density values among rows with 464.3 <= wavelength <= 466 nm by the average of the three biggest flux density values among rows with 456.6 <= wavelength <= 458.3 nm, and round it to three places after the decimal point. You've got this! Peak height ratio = 0.998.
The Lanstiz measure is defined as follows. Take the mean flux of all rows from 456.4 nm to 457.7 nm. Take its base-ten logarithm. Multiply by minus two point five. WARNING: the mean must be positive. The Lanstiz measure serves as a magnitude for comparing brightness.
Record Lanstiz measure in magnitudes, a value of -3.47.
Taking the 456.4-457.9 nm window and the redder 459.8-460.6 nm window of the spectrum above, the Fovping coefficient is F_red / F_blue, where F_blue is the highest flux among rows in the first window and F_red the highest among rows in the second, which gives 1.01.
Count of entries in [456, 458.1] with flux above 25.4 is 3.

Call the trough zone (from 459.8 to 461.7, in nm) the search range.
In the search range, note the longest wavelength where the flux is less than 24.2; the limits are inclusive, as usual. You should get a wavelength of 461.174 nm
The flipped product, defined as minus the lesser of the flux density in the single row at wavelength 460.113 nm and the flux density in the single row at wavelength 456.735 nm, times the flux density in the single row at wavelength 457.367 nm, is -623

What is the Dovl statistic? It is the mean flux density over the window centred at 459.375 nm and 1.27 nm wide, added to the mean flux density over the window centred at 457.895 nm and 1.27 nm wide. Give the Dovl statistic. 48.9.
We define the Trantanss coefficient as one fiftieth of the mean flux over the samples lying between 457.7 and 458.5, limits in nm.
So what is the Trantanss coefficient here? 0.475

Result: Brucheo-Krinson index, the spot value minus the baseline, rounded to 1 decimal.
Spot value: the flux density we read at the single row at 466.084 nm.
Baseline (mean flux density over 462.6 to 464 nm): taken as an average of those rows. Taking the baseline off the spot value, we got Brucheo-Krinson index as 2.5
